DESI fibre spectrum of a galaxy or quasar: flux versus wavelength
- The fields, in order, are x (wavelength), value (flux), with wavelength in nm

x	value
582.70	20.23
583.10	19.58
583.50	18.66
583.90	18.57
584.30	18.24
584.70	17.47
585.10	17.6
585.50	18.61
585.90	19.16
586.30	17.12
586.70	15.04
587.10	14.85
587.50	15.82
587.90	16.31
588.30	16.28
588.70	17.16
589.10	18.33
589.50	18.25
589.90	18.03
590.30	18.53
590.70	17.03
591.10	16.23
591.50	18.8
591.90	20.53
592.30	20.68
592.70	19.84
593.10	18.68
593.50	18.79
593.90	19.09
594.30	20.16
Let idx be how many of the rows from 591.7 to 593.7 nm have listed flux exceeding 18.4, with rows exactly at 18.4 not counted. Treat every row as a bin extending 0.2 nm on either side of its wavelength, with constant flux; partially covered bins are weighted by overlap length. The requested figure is 5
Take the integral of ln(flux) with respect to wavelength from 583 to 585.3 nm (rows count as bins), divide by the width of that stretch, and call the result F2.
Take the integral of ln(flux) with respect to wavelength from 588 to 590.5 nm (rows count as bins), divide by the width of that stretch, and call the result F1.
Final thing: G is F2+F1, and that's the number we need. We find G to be 5.78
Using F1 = 2.87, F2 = 2.91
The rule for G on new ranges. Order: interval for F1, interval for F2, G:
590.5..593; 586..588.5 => 5.71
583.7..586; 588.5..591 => 5.78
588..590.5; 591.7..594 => 5.85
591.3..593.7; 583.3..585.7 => 5.87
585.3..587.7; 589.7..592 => 5.71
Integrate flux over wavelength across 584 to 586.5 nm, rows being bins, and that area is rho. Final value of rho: 45.1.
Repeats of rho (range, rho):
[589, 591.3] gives 40.7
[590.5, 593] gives 47.1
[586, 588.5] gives 40.1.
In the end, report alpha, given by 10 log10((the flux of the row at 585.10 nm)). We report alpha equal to 12.5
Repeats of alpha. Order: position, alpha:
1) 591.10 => 12.1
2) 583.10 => 12.9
